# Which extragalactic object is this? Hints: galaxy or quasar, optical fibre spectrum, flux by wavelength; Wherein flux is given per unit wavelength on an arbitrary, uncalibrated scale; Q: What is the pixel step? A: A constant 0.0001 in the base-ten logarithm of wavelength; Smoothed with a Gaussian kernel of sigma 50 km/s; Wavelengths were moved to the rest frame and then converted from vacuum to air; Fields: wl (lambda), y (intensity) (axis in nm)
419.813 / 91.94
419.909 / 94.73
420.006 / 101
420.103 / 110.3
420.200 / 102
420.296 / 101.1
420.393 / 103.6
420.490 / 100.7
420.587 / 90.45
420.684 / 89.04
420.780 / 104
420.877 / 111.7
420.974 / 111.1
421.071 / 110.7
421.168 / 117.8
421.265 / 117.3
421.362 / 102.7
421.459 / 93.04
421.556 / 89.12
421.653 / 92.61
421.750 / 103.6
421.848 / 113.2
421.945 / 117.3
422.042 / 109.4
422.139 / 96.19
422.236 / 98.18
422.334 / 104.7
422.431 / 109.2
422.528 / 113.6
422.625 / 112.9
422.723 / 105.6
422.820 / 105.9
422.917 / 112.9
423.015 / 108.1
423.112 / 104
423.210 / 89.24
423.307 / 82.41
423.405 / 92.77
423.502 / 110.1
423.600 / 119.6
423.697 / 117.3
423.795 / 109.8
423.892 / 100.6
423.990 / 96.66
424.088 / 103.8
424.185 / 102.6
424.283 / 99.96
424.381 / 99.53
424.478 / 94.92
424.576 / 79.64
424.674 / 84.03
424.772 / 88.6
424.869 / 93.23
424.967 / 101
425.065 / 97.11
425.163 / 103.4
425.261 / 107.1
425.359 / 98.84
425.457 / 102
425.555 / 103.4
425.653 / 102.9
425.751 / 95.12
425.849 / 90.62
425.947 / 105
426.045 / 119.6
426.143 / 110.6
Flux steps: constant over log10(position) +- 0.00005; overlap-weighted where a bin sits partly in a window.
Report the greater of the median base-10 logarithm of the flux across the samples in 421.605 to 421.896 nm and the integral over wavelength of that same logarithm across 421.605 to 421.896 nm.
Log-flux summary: 2.02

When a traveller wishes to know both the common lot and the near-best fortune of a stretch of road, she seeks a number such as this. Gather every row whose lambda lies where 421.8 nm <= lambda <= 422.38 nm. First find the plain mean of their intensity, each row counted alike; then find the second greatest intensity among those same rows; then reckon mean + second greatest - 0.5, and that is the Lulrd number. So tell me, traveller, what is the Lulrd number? 219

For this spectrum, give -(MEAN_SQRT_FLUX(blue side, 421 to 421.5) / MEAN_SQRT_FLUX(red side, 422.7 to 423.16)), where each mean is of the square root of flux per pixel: -1.004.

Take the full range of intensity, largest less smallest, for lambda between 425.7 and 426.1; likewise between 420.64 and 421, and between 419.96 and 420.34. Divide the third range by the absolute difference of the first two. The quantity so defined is 1.5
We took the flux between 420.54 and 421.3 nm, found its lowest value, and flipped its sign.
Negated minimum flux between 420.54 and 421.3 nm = -89.0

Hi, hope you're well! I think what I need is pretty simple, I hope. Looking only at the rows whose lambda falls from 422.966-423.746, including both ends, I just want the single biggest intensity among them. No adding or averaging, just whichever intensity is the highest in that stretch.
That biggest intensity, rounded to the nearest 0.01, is 119.60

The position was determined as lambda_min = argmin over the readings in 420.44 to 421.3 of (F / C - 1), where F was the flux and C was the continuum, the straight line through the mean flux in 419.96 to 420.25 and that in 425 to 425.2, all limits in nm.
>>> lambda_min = 420.684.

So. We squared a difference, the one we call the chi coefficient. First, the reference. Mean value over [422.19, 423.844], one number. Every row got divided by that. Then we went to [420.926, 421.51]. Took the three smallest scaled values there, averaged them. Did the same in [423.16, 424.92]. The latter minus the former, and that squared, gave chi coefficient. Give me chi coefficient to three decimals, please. 0.036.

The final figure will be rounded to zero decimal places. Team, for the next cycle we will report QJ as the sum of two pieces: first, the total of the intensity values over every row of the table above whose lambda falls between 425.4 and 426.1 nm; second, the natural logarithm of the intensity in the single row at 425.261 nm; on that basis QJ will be 723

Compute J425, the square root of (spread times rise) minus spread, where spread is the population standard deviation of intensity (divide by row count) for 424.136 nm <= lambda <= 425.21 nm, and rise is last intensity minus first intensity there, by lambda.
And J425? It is -5.0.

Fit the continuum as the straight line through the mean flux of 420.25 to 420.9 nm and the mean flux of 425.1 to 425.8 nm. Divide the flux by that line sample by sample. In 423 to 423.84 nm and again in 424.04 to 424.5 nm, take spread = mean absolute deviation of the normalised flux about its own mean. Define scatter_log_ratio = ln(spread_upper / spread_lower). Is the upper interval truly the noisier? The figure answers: -1.4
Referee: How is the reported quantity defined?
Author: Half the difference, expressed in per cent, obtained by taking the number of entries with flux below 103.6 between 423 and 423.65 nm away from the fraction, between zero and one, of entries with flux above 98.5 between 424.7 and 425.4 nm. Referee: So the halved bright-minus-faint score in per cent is -121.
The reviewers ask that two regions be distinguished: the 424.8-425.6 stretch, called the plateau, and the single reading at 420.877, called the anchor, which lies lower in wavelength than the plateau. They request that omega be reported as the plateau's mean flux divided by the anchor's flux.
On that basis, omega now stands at 0.90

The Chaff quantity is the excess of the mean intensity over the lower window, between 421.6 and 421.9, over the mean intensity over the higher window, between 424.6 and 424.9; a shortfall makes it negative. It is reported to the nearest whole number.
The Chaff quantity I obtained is 15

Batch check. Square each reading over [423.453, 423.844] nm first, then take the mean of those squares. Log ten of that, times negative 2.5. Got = -10.29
